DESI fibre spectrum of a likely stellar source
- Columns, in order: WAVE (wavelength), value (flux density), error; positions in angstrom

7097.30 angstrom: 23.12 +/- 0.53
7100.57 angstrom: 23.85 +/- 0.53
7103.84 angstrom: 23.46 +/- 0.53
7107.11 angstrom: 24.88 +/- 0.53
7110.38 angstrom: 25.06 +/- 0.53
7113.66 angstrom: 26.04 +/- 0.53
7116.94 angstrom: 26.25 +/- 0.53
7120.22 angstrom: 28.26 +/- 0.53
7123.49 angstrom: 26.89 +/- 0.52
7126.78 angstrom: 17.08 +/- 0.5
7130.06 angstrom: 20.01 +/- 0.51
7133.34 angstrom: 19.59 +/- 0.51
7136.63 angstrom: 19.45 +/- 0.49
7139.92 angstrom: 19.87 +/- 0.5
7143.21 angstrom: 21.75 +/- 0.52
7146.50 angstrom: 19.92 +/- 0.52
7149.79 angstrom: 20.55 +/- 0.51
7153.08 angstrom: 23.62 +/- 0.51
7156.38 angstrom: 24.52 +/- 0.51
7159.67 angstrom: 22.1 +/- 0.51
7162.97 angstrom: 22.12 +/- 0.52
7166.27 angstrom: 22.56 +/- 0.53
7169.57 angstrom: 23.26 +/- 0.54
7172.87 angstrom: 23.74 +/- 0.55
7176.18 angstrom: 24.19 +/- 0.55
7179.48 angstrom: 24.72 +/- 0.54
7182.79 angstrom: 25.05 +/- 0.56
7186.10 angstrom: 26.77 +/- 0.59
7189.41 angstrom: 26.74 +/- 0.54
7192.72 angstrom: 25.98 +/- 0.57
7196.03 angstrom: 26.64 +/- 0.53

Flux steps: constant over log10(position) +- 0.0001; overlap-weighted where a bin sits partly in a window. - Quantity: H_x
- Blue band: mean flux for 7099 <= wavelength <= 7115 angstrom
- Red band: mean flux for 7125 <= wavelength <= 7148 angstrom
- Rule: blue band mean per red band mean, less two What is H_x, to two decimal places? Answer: -0.75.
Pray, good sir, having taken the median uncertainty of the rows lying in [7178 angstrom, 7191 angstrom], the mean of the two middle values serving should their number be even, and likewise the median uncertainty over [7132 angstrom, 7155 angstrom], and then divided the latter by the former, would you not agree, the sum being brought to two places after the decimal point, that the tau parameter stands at 0.93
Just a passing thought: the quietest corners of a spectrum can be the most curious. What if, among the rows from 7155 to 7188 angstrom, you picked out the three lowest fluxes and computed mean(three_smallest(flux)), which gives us 22.3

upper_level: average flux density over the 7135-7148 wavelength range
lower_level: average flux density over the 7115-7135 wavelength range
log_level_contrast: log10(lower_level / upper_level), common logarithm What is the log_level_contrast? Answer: 0.06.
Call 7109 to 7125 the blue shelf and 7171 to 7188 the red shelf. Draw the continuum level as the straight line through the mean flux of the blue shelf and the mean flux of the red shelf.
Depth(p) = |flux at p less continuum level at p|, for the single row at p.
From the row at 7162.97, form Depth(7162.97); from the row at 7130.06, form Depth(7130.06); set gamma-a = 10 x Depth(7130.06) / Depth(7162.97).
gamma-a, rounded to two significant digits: 19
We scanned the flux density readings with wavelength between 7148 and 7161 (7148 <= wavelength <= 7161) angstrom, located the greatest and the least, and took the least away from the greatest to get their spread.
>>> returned 4.0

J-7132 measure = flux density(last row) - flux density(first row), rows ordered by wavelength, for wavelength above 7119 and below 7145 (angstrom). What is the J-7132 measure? -6.5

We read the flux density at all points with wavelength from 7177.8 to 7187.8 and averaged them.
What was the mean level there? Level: 25.5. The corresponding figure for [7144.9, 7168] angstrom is 22.2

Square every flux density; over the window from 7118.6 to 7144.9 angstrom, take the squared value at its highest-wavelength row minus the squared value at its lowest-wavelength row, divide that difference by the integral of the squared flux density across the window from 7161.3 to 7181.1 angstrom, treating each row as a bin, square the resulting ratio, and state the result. 0.0009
